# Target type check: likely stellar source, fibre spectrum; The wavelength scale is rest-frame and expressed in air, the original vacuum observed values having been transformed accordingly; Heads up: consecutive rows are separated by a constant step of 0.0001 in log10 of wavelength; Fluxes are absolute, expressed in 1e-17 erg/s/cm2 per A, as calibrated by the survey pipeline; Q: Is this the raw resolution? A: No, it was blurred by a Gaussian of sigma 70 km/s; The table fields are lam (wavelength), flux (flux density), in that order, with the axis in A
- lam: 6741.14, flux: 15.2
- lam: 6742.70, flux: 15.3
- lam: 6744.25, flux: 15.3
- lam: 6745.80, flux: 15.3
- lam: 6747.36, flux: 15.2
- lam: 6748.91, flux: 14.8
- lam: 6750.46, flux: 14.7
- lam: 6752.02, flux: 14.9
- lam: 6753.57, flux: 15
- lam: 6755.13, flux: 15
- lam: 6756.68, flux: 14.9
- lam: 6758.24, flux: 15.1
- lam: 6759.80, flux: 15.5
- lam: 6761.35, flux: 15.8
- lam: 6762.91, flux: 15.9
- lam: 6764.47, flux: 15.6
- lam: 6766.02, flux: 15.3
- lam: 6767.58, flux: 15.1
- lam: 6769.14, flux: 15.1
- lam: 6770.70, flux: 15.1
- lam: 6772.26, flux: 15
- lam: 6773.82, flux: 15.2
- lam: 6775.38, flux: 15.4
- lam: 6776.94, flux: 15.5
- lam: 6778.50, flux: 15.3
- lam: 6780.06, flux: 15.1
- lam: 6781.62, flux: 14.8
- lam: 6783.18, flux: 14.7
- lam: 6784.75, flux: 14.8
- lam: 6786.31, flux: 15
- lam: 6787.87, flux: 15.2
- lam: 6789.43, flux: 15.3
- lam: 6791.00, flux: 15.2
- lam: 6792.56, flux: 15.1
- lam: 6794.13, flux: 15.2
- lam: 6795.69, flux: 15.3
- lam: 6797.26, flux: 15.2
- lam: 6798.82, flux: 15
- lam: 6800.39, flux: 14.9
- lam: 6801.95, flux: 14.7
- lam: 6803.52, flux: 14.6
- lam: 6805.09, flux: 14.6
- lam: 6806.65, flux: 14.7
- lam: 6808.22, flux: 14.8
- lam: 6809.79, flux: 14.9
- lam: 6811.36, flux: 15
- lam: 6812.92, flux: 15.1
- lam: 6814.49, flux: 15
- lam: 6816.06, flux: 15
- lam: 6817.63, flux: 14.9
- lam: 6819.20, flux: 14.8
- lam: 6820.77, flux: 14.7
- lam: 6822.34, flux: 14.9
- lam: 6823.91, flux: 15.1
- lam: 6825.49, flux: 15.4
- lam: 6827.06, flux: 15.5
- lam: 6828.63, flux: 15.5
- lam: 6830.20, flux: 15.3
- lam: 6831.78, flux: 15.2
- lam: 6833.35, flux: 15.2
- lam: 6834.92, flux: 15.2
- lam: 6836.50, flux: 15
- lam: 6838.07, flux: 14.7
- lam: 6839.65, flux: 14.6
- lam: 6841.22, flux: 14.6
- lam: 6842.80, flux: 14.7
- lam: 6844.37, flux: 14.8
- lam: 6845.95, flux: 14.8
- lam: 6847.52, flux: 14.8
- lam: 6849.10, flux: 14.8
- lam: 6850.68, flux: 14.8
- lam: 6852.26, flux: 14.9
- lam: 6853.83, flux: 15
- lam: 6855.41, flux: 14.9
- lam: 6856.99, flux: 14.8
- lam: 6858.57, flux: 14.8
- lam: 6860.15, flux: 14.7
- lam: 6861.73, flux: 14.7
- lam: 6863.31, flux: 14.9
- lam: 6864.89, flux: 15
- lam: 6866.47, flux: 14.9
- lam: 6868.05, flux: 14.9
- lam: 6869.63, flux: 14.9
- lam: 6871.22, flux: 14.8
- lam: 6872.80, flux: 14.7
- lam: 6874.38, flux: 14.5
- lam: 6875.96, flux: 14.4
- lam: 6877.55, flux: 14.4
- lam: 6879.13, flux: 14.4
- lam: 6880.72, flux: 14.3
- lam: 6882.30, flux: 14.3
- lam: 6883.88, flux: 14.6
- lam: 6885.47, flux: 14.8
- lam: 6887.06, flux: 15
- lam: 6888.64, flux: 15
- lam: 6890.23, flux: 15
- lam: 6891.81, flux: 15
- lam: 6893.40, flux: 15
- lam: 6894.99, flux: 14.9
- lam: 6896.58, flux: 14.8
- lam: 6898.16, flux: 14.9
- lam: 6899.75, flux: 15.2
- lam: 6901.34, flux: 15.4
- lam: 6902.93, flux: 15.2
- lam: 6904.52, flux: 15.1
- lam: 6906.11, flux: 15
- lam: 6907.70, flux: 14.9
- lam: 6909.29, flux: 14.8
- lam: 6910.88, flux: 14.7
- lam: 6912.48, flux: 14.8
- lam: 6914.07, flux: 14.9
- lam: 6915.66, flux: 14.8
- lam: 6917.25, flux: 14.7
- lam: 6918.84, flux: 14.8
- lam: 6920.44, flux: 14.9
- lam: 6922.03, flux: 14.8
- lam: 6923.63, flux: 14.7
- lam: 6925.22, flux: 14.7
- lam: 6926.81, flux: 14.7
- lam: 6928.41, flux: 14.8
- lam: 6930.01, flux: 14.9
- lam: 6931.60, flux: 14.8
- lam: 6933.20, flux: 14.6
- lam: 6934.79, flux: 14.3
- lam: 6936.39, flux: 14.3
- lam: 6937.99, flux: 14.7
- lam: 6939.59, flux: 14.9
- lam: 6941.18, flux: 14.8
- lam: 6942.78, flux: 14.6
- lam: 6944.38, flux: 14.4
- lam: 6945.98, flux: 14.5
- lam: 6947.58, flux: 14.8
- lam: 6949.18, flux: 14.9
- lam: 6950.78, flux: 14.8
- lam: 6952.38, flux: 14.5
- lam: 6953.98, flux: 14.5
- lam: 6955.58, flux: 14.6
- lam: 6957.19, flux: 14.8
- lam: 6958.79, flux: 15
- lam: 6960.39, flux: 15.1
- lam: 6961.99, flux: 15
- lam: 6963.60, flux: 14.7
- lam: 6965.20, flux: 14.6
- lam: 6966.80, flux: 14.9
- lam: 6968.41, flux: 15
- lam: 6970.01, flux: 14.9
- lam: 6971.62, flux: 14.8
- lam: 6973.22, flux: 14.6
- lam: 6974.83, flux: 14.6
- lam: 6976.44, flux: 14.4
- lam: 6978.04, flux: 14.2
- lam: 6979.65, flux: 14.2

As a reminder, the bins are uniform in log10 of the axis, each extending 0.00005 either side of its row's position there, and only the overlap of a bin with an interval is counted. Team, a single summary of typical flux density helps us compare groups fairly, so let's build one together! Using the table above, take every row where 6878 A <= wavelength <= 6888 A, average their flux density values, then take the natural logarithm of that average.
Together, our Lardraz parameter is 2.679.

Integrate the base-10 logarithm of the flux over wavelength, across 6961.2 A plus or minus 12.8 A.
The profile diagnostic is 30.0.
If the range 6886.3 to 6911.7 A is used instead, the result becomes 29.9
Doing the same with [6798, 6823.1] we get 29.4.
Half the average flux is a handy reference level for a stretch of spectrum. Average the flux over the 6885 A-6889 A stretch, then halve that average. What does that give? 7.47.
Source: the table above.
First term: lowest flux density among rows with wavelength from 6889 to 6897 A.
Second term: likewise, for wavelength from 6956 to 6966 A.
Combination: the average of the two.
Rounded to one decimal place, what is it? 14.7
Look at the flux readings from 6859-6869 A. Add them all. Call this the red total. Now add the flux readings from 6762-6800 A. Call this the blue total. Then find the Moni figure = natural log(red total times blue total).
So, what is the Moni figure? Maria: 10.39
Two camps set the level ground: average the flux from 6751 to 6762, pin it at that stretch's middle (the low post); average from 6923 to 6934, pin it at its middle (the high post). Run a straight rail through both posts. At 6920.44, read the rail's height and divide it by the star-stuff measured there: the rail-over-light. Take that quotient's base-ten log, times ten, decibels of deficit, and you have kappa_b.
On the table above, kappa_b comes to -0.04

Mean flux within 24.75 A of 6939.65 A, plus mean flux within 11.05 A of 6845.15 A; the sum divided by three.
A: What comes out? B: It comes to 9.85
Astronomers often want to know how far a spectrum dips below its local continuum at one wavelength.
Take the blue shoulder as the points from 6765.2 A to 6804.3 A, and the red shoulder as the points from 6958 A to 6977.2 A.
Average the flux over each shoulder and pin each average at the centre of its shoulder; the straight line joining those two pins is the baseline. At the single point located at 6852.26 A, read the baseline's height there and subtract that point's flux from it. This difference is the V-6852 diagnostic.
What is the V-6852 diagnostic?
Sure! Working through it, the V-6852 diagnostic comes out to 0.1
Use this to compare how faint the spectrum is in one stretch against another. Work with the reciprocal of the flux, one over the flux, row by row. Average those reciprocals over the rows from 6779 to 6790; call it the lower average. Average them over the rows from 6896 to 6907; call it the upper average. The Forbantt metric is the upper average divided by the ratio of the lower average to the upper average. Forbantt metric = 0.0659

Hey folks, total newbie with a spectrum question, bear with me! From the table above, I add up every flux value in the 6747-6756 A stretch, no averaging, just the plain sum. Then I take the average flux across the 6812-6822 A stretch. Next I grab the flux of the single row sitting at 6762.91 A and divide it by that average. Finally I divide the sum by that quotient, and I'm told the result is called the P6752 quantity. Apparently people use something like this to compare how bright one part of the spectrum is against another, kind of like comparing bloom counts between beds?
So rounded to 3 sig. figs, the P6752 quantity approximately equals 84.1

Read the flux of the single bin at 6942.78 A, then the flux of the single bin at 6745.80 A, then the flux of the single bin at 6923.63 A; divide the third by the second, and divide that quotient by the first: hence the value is 0.0658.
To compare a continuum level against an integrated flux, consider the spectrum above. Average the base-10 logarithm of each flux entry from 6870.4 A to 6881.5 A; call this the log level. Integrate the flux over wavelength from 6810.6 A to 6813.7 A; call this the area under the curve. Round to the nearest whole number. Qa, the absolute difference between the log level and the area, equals 46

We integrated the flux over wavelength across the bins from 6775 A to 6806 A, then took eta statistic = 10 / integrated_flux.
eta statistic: 0.021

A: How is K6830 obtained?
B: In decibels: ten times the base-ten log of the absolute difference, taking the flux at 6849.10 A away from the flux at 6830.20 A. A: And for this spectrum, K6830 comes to -3.0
